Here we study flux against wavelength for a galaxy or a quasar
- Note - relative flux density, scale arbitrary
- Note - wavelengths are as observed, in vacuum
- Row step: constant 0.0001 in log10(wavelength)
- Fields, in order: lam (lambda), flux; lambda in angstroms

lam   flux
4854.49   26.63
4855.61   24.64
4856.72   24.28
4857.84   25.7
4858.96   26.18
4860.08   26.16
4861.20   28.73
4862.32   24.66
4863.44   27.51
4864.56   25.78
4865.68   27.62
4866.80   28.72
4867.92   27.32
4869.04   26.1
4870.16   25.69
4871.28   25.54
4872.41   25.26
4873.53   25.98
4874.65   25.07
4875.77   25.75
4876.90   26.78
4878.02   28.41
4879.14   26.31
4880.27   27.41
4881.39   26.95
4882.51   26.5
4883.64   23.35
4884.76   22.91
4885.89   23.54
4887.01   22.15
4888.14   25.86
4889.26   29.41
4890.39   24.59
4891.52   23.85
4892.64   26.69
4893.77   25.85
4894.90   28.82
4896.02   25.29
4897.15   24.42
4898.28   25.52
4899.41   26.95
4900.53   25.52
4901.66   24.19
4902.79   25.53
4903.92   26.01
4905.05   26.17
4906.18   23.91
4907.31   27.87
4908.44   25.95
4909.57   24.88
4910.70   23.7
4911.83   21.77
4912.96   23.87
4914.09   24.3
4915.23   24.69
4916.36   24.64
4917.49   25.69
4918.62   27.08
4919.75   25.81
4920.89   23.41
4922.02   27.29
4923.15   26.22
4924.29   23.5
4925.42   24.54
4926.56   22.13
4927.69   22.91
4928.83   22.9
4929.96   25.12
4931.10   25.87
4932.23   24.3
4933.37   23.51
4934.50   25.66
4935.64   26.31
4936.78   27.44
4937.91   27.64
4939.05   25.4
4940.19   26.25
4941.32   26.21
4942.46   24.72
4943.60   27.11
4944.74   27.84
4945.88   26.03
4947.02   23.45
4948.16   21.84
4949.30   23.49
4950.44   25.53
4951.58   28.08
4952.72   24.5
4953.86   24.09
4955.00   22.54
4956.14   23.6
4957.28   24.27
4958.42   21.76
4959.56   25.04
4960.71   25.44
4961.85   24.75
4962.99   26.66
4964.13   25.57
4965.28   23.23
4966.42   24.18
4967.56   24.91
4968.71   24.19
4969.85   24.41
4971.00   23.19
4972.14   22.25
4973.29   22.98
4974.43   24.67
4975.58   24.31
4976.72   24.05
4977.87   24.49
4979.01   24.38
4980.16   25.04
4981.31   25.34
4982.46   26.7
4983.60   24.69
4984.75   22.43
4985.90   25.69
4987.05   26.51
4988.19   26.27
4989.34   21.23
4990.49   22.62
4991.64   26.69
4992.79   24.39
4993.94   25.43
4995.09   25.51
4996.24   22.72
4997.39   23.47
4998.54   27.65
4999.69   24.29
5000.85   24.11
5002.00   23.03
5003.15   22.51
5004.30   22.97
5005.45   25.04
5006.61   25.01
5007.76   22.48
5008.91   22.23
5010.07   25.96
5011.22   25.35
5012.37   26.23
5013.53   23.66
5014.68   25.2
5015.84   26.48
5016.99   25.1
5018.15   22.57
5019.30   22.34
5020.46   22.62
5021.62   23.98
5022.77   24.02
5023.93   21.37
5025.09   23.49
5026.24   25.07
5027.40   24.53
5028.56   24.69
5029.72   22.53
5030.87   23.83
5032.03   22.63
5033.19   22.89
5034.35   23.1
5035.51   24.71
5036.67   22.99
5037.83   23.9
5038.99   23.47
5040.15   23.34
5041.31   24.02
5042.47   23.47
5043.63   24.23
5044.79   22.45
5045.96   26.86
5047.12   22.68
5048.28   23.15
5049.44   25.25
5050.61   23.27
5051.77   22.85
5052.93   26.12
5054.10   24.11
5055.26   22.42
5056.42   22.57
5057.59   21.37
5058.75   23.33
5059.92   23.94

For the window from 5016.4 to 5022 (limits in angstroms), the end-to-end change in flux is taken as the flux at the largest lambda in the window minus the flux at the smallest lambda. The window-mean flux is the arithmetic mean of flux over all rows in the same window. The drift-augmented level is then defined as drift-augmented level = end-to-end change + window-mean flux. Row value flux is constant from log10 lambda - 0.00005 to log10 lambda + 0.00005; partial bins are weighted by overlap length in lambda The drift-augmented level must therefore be 22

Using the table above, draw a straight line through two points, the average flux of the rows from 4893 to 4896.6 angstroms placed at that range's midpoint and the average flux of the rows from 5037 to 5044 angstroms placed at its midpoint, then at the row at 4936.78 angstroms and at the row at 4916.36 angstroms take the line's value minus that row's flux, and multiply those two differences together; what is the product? -2.57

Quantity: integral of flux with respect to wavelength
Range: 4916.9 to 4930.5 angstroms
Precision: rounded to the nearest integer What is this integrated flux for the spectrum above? 336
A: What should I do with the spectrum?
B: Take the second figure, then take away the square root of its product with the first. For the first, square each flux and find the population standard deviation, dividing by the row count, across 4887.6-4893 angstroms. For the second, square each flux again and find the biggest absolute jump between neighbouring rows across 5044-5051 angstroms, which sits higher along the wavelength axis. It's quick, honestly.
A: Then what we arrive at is 68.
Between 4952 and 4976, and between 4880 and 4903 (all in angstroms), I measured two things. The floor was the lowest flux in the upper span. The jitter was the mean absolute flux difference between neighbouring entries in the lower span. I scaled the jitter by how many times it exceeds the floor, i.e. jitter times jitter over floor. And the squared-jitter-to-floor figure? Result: 0.157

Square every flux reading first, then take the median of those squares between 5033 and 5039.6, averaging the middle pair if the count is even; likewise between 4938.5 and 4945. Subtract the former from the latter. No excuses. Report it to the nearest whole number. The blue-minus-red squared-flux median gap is 146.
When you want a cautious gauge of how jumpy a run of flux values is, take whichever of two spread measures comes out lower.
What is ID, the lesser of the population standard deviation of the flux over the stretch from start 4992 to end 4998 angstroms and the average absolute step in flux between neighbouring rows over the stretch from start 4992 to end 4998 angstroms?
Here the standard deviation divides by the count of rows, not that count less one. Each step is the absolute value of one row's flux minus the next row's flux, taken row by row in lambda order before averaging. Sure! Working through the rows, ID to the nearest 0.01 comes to 1.09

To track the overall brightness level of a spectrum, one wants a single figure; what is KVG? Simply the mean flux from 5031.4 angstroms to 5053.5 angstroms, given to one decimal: 23.8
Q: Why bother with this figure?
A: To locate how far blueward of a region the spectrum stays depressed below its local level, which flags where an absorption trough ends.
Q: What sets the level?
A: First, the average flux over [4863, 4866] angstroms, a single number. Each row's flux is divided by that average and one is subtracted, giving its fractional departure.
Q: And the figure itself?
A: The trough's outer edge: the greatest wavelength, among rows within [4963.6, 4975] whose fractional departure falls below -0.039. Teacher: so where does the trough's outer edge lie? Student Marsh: 4974.43 angstroms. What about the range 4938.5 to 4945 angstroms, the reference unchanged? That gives 4942.46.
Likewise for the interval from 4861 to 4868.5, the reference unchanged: 4864.56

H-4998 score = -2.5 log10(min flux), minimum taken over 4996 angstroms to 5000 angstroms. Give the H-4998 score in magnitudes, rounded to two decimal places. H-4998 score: -3.39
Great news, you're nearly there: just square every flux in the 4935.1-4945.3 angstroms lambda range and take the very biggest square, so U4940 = 775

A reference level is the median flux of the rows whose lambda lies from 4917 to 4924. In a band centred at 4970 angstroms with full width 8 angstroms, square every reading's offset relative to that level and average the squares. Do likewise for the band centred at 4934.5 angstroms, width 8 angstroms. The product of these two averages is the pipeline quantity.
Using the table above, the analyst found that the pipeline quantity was 12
